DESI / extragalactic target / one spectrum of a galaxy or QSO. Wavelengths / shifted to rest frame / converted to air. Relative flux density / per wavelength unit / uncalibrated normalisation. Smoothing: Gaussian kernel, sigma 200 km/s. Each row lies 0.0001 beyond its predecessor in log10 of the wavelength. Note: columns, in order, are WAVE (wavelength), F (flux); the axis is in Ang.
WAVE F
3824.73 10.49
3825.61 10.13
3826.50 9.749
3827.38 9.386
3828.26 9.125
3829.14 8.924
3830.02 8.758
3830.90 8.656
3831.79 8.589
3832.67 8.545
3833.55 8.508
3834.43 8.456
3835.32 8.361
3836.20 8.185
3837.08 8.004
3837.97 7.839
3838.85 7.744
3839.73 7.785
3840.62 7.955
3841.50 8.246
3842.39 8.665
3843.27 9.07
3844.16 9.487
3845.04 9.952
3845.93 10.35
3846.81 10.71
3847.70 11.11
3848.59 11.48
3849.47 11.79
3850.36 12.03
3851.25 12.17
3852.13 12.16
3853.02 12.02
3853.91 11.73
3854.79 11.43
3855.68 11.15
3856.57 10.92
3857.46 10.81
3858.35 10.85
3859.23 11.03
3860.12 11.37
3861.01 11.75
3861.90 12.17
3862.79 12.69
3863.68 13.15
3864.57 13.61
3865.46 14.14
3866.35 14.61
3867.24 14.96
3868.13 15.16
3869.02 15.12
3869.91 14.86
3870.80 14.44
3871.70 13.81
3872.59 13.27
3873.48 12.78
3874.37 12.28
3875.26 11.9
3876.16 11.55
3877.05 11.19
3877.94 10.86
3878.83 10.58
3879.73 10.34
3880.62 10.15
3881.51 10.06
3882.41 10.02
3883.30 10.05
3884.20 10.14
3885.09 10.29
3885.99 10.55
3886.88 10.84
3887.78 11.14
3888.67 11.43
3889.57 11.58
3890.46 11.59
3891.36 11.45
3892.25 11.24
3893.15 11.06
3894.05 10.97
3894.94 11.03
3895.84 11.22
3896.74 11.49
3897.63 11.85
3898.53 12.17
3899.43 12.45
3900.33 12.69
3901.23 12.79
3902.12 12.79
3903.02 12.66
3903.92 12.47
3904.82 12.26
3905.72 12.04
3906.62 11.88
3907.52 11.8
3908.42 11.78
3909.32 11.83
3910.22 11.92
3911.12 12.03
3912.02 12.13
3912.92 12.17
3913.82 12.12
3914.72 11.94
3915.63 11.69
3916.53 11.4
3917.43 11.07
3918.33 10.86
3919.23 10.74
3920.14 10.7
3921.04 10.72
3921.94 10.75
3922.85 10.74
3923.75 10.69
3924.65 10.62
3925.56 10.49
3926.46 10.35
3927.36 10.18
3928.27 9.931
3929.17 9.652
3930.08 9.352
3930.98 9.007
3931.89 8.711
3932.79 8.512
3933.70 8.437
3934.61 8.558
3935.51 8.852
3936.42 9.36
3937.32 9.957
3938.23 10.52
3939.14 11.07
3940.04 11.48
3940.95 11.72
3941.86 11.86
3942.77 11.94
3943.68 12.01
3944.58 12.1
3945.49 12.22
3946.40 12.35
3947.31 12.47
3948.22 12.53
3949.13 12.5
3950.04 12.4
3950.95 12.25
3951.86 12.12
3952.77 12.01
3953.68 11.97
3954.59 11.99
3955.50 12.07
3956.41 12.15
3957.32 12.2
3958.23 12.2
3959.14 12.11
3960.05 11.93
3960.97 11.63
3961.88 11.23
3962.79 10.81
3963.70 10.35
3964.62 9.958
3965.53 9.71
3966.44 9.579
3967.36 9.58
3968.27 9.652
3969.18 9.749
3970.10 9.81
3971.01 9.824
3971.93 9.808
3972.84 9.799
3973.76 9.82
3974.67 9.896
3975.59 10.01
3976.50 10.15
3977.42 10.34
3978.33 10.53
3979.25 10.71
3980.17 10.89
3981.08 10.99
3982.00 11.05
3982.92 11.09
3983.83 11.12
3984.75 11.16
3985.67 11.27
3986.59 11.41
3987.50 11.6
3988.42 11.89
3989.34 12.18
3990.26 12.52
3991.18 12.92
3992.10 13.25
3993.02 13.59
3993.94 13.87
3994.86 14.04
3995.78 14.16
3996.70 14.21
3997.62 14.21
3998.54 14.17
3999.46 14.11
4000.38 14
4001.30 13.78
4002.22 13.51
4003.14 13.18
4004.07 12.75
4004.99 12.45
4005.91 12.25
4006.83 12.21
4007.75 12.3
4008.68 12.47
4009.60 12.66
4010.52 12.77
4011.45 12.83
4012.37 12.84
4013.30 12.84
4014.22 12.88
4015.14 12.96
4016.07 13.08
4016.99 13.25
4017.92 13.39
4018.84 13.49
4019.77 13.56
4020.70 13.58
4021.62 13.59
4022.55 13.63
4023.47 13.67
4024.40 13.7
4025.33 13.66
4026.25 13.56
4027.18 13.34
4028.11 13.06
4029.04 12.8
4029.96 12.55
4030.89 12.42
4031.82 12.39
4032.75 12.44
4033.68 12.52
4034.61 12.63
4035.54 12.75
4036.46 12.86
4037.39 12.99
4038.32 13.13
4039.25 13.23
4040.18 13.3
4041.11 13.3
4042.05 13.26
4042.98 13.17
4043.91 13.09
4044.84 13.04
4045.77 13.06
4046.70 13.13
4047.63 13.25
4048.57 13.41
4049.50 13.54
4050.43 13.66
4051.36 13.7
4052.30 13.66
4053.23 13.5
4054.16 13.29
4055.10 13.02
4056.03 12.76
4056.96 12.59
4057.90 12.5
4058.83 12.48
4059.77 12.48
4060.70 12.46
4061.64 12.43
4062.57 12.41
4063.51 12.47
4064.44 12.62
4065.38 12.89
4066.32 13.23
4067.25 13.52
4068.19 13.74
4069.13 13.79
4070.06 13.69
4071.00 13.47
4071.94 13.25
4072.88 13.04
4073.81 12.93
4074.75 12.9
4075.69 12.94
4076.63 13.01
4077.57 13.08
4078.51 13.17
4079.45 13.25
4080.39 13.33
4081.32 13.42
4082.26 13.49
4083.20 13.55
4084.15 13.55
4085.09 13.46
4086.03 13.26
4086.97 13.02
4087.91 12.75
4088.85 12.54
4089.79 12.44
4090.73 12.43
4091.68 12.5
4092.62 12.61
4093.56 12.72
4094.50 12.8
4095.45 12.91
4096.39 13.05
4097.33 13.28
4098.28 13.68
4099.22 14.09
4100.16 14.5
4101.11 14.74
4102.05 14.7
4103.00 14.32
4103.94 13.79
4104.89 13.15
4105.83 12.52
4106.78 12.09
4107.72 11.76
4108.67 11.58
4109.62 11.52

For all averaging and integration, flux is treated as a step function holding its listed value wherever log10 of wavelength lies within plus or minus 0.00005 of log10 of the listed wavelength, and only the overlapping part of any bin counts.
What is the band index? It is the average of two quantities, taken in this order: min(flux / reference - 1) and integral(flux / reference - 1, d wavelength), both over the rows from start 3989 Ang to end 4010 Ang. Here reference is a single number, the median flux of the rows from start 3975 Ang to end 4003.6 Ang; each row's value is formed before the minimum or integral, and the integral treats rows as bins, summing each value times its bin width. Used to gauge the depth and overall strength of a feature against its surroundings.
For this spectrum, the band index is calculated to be 0.93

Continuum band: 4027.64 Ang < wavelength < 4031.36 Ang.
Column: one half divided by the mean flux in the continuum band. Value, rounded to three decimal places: 0.039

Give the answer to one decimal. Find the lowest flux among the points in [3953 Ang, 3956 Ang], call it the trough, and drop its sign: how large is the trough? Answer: 12.0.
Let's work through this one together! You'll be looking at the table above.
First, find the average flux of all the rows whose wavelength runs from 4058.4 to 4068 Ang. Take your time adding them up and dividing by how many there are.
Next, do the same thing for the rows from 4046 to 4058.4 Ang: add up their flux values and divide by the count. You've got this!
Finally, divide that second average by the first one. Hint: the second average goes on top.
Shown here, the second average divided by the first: 1.04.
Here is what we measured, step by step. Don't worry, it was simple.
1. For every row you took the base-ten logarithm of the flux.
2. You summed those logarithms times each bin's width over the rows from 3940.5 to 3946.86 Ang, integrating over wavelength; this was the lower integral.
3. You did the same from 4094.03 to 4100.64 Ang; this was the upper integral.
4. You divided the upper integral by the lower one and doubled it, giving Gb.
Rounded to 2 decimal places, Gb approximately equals 2.17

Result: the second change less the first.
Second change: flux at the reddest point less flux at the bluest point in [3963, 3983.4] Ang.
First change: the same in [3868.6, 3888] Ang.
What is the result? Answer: 4.7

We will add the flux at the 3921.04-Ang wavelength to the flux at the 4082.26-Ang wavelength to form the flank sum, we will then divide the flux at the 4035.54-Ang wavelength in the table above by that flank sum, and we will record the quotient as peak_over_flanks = 0.527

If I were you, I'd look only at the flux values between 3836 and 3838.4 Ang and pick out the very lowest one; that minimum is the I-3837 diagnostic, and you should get 7.839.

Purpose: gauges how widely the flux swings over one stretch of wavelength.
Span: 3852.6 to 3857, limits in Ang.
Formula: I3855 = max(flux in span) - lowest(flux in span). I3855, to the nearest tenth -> 1.1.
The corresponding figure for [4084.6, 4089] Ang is 0.9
